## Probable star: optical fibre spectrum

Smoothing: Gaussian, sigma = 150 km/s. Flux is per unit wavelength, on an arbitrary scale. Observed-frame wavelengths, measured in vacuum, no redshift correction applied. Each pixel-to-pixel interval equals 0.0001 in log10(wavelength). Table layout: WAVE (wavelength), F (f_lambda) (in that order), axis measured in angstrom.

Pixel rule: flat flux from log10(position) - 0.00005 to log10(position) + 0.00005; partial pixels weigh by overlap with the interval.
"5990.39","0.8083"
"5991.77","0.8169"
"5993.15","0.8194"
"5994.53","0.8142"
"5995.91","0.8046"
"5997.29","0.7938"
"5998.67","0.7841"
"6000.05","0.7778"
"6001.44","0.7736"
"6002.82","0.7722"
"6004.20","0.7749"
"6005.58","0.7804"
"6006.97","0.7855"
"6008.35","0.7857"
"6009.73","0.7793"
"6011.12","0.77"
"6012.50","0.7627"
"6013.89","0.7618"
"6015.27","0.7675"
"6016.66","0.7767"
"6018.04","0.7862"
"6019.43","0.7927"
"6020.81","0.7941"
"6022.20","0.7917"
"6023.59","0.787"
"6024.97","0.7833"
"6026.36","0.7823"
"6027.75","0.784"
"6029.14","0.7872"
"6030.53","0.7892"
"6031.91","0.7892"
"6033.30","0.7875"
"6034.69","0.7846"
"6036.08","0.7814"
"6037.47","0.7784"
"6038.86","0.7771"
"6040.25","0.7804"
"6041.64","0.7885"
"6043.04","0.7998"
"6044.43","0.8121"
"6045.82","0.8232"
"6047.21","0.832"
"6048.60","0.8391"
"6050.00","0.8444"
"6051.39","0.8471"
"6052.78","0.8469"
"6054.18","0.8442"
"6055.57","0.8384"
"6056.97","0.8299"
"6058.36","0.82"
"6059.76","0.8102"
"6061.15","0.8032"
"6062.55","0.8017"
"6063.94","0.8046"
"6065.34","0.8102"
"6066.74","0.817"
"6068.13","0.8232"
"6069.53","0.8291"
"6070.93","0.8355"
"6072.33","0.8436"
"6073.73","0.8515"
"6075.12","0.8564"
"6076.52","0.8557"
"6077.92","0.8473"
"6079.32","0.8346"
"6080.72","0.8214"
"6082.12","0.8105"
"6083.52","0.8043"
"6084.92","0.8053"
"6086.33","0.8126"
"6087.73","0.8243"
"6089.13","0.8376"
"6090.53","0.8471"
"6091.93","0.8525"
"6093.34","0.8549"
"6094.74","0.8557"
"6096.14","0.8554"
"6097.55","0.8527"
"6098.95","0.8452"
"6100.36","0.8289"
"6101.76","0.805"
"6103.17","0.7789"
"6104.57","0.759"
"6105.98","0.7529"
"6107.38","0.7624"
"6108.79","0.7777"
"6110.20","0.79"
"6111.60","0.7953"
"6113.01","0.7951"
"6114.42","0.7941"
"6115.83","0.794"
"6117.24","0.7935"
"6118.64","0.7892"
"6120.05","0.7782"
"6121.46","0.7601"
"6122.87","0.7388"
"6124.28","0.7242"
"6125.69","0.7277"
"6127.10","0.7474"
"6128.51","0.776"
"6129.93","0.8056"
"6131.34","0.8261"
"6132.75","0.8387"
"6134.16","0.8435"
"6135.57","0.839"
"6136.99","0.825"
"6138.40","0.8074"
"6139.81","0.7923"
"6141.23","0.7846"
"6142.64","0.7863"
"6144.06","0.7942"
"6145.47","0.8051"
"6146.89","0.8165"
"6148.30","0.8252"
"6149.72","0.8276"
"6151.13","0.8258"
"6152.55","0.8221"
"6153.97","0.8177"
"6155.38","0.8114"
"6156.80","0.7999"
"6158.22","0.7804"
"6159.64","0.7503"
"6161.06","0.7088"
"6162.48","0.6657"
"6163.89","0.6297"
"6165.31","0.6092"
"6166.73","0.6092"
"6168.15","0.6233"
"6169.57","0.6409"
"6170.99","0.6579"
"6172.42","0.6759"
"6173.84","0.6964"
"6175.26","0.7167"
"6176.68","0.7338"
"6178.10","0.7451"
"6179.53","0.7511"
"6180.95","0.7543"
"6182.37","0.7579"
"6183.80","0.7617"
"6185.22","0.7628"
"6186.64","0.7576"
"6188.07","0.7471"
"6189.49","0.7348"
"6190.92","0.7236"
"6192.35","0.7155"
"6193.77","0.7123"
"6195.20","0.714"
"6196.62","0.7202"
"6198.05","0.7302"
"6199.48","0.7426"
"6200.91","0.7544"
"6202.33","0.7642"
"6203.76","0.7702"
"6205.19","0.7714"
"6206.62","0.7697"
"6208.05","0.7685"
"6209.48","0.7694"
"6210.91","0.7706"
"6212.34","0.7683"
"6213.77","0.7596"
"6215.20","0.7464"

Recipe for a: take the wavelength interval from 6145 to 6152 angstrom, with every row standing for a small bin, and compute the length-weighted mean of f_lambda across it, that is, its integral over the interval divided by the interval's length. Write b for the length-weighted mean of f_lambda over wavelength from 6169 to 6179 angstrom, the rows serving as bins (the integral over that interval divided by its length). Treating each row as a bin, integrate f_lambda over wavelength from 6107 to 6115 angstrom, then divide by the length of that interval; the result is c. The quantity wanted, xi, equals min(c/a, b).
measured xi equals 0.70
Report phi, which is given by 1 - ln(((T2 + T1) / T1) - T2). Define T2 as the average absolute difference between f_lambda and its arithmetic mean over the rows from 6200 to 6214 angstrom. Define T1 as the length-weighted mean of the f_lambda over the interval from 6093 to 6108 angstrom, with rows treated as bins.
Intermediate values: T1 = 0.81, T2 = 0.004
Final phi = 0.999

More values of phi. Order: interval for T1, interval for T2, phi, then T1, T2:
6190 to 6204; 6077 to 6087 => 0.995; 0.73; 0.013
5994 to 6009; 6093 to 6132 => 0.992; 0.79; 0.030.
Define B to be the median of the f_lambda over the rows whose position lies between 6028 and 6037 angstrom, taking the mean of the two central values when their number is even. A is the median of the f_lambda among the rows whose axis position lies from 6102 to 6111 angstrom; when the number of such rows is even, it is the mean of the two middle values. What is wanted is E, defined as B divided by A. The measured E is 1.02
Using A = 0.77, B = 0.79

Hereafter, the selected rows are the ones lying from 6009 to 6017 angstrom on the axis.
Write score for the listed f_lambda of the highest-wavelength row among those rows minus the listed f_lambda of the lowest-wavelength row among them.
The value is 0.00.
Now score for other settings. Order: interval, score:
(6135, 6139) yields -0.03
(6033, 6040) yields -0.01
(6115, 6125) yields -0.07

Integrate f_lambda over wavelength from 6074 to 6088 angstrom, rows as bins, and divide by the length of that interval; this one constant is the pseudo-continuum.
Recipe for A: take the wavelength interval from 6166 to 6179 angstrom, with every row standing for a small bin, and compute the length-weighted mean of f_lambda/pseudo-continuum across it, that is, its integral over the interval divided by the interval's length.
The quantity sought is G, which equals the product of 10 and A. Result 8.19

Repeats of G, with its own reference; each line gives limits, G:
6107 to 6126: 9.35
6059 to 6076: 9.95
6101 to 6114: 9.42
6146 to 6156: 9.91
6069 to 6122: 9.85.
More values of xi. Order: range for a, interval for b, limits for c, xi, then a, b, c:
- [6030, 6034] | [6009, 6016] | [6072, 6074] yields 0.77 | 0.79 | 0.77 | 0.85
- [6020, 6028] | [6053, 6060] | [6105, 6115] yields 0.83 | 0.79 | 0.83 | 0.78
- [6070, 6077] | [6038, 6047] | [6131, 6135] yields 0.80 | 0.85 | 0.80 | 0.84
